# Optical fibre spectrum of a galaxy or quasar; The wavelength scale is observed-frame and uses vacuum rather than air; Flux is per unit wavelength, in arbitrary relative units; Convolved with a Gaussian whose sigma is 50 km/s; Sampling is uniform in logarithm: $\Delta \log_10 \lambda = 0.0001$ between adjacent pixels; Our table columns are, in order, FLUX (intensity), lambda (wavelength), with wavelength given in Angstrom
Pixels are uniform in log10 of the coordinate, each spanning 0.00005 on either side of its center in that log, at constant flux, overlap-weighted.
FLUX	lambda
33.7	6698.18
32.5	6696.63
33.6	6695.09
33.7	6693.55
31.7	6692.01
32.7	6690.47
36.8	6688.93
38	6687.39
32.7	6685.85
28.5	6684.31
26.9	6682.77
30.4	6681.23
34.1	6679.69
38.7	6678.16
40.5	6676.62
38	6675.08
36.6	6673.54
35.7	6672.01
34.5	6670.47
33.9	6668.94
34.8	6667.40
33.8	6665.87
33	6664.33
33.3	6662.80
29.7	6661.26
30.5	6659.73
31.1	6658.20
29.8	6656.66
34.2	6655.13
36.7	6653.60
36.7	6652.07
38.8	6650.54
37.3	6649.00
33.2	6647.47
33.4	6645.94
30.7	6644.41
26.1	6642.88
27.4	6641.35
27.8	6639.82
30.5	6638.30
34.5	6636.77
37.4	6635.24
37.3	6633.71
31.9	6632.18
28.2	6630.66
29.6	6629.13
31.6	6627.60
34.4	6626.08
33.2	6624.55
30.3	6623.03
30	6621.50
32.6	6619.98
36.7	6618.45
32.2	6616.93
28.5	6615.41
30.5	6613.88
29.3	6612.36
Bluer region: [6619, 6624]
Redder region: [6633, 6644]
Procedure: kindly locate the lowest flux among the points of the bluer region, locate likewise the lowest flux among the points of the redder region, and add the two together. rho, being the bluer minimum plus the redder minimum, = 56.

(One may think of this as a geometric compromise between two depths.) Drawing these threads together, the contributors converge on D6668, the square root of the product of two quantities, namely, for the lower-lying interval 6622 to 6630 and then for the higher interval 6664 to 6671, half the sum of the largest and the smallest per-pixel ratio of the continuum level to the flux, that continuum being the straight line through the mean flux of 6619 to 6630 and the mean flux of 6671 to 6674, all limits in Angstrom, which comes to 1.03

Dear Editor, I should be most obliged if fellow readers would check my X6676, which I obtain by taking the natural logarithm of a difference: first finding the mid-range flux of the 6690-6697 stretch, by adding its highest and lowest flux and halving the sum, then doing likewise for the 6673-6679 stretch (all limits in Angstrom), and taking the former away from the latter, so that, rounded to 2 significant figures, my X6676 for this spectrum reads 1.8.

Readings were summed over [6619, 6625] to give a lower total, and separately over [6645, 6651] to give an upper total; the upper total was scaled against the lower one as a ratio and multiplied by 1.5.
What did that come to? 1.7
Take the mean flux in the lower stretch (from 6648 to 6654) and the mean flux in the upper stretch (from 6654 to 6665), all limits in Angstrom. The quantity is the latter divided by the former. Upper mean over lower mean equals 0.85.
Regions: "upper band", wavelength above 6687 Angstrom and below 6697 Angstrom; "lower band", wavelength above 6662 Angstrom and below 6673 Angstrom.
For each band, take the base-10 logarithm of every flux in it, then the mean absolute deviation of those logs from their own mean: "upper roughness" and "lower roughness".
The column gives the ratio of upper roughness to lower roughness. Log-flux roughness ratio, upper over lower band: 2.5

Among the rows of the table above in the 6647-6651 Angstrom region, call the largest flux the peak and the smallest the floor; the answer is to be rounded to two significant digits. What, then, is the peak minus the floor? 5.6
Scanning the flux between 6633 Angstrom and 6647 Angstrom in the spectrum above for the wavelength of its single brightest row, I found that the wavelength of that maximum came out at 6635.24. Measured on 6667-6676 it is 6675.08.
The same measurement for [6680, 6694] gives 6687.39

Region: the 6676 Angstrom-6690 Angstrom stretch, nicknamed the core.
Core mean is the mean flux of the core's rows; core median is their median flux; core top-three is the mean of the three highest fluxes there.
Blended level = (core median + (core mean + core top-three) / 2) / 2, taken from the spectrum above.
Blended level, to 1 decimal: 35.3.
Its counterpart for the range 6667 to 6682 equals 36.3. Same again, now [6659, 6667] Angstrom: 32.9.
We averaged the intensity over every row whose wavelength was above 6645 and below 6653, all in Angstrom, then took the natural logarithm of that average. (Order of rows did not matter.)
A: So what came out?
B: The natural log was 3.58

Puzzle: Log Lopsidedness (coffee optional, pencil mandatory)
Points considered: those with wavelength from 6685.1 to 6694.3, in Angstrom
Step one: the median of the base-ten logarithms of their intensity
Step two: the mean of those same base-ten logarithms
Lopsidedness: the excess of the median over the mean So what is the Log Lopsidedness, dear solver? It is -0.013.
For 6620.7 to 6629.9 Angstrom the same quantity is -0.007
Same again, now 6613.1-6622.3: -0.004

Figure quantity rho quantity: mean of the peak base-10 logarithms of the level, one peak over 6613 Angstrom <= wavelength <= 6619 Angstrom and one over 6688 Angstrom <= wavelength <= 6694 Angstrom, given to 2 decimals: 1.57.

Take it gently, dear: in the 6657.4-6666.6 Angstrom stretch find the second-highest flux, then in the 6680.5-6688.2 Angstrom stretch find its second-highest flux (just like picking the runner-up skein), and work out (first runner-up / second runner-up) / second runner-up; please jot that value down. 0.031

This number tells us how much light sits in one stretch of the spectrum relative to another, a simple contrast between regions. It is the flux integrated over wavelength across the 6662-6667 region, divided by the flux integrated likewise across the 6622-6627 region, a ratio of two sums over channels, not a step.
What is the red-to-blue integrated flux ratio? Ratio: 1.03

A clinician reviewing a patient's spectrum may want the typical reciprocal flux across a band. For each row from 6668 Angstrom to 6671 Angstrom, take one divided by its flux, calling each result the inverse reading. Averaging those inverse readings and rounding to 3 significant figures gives 0.0292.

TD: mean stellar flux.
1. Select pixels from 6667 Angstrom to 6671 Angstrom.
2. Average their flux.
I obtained 34.4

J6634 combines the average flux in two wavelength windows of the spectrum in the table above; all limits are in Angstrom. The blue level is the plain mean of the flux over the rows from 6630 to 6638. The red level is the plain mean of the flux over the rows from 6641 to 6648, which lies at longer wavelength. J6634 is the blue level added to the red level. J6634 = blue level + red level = 64.0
